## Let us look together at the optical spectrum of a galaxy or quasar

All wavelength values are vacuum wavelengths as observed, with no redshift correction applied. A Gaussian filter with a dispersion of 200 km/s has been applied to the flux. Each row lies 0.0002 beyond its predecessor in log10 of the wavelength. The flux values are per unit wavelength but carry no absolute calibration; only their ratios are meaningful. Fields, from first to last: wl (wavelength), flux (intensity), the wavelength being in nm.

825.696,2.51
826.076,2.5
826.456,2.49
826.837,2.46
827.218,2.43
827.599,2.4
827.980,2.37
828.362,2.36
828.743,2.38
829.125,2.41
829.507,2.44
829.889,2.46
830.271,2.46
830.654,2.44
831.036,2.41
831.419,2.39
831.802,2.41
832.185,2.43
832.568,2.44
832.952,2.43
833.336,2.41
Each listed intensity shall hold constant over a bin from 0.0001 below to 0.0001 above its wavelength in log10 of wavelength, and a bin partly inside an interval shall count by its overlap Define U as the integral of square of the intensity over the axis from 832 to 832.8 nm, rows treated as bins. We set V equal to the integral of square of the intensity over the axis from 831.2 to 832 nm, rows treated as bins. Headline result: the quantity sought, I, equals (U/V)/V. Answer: 0.223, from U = 4.74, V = 4.61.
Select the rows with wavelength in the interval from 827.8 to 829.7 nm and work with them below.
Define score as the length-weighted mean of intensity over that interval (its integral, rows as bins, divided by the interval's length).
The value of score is 2.39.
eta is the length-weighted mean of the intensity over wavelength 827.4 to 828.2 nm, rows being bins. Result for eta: 2.383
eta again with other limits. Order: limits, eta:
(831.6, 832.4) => 2.422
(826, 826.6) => 2.497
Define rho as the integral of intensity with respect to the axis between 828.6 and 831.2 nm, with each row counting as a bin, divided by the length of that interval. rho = 2.430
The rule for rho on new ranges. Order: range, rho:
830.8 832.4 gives 2.413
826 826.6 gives 2.497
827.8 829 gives 2.372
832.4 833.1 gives 2.433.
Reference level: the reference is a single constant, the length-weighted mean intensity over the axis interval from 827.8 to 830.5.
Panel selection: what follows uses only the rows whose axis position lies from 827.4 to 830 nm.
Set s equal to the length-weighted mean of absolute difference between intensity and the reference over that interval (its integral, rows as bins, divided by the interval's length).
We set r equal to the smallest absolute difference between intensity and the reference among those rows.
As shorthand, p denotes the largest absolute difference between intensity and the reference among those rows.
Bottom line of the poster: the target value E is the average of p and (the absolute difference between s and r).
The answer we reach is 0.040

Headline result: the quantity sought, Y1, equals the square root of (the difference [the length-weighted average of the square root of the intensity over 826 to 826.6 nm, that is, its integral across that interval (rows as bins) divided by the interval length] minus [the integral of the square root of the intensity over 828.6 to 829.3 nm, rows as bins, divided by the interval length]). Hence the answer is 0.183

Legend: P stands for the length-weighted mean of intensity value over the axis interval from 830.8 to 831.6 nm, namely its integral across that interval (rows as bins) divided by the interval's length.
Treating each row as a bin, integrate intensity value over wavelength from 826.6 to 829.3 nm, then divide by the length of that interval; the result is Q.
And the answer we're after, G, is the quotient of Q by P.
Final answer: 1.00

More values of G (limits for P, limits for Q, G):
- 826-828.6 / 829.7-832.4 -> 1.00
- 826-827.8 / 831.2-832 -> 0.98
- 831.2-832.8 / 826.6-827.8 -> 1.01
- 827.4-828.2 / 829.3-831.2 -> 1.02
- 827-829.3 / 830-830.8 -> 1.02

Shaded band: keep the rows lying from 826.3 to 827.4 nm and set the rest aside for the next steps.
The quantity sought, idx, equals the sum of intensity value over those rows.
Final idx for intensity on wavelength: 7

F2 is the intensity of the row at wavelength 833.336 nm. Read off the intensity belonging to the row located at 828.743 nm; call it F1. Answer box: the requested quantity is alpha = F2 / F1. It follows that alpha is 1.01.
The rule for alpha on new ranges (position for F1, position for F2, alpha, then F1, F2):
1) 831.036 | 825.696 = 1.04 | 2.41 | 2.51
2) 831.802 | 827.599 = 1.00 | 2.41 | 2.4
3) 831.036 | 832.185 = 1.01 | 2.41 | 2.43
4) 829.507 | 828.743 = 0.98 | 2.44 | 2.38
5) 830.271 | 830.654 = 0.99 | 2.46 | 2.44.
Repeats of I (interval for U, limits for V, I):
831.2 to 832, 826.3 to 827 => 0.251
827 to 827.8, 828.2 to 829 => 0.230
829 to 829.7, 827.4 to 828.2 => 0.199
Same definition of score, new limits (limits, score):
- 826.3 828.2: 2.43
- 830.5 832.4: 2.42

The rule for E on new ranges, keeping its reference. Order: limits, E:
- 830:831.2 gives 0.038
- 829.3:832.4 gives 0.036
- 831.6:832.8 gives 0.022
